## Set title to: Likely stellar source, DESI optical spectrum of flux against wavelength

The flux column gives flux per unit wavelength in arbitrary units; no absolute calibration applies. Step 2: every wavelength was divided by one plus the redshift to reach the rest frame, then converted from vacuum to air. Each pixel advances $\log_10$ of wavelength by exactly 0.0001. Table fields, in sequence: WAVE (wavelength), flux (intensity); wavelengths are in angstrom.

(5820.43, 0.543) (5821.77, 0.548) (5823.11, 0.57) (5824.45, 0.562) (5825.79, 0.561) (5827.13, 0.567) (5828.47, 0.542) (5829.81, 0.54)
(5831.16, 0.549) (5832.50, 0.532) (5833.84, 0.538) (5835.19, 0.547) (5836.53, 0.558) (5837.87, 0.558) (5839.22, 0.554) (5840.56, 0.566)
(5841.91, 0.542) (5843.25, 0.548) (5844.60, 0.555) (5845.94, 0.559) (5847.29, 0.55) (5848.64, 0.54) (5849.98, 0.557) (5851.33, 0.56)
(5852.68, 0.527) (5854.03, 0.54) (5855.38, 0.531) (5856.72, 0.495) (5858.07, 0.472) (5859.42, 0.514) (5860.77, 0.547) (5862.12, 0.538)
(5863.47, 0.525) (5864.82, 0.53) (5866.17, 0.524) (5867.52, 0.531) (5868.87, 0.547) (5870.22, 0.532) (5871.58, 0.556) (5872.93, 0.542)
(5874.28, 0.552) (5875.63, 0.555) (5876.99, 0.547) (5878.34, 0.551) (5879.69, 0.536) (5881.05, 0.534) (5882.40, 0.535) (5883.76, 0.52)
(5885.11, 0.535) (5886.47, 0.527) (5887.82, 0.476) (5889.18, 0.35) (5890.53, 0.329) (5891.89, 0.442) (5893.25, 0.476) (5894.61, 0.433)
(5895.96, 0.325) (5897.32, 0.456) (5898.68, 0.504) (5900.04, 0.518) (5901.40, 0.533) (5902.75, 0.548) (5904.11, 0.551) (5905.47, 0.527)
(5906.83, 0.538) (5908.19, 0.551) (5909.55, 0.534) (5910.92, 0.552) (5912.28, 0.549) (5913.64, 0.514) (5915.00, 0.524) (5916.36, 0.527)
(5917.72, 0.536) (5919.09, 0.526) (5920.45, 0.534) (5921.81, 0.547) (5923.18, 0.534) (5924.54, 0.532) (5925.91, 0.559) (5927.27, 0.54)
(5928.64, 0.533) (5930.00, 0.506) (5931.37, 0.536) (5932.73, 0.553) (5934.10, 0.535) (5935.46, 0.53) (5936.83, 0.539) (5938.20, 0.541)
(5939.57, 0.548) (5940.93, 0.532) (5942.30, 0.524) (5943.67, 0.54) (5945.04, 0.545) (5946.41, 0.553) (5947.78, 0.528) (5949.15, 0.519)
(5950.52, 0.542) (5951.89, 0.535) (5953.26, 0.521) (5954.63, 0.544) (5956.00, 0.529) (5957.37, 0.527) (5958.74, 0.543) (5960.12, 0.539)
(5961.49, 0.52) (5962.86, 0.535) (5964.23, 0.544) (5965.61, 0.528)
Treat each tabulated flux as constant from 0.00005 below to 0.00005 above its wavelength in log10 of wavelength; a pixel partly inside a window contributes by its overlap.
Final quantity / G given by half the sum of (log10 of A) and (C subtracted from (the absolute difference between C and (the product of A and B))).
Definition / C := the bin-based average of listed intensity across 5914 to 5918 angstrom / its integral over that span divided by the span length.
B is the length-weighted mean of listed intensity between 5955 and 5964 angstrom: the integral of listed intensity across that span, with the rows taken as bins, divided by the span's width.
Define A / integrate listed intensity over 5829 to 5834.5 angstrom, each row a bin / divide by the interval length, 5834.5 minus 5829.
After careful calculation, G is -0.278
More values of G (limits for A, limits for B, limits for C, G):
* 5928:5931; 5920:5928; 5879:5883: -0.282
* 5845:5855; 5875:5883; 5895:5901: -0.279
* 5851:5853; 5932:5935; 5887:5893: -0.280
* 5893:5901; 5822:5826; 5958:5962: -0.299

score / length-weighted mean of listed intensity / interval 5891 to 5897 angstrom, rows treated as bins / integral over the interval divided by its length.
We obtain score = 0.418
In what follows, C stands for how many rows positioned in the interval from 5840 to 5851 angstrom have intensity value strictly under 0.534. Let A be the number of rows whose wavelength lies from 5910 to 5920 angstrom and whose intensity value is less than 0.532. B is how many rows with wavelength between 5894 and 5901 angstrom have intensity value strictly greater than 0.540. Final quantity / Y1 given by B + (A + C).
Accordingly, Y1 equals 4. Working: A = 4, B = 0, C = 0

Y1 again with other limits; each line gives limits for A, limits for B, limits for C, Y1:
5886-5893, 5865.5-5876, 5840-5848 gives 10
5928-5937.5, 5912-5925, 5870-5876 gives 5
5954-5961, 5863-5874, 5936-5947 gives 7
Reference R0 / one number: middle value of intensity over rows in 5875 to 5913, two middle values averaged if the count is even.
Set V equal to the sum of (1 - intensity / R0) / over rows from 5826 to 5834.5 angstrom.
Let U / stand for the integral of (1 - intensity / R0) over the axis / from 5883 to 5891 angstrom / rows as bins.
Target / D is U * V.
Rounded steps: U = 1.10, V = -0.13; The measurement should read -0.138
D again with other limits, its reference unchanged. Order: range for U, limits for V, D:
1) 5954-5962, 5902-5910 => 0.001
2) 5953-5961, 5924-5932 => 0.000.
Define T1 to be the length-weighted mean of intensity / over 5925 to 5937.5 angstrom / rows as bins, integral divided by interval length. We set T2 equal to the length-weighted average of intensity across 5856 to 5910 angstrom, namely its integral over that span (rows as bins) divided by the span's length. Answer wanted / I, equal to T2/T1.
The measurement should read 0.95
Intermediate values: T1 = 0.537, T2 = 0.508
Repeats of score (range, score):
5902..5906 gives 0.543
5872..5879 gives 0.550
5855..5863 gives 0.516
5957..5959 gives 0.535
